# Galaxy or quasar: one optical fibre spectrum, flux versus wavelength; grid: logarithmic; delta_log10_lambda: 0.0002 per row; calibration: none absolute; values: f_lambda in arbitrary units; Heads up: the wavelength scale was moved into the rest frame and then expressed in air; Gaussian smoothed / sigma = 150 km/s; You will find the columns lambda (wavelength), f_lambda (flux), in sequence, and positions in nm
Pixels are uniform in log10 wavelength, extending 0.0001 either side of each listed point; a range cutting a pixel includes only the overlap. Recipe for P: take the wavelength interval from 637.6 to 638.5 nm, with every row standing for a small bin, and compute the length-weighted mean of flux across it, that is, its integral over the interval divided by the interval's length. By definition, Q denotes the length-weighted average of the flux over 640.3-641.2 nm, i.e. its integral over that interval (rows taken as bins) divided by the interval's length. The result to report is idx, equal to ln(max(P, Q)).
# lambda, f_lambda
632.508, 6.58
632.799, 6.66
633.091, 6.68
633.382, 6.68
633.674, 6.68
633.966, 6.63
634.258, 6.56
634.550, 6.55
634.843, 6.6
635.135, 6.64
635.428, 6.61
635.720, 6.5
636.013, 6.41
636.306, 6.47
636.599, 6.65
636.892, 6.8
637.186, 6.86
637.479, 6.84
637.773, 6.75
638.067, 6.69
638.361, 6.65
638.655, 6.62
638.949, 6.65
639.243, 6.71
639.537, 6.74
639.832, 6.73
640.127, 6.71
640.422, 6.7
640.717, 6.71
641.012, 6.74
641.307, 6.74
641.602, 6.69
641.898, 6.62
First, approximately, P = 6.70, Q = 6.72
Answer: 1.91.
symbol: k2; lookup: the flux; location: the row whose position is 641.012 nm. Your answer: 6.74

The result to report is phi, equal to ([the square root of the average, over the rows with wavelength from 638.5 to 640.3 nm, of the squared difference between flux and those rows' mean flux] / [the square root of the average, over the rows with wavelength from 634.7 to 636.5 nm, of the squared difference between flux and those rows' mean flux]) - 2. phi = -1.5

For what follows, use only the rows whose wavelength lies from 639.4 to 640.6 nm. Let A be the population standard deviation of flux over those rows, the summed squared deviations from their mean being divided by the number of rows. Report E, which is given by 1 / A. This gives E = 63.2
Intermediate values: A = 0.02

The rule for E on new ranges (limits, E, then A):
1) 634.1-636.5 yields 13.7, 0.07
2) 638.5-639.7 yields 21.1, 0.05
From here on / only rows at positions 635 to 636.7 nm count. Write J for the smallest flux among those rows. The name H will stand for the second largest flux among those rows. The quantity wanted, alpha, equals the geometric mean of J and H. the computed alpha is 6.52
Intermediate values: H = 6.64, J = 6.41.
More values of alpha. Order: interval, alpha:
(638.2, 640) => 6.67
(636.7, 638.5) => 6.74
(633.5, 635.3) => 6.59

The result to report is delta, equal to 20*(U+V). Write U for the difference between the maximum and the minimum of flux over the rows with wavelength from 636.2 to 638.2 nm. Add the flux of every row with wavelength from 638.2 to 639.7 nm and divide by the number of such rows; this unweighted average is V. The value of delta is 141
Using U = 0.39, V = 6.674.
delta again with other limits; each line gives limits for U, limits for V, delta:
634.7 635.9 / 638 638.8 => 136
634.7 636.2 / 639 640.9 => 139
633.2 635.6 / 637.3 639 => 137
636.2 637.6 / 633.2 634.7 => 140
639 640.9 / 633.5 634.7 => 133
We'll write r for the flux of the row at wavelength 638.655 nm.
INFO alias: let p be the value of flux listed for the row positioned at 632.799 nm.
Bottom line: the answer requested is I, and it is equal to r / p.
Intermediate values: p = 6.66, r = 6.62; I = 0.99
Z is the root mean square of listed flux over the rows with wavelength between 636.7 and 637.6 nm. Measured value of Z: 6.83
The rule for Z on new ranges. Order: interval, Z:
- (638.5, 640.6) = 6.69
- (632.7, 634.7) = 6.63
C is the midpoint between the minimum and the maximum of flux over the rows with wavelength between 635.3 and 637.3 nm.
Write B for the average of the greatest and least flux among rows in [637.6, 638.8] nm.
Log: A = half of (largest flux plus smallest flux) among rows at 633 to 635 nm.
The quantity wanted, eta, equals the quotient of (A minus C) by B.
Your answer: -0.003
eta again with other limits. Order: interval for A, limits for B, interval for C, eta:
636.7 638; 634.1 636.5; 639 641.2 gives 0.013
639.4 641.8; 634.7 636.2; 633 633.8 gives 0.005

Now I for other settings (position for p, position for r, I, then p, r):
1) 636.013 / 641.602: 1.04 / 6.41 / 6.69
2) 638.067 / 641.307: 1.01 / 6.69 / 6.74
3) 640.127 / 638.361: 0.99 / 6.71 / 6.65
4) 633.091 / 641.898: 0.99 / 6.68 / 6.62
